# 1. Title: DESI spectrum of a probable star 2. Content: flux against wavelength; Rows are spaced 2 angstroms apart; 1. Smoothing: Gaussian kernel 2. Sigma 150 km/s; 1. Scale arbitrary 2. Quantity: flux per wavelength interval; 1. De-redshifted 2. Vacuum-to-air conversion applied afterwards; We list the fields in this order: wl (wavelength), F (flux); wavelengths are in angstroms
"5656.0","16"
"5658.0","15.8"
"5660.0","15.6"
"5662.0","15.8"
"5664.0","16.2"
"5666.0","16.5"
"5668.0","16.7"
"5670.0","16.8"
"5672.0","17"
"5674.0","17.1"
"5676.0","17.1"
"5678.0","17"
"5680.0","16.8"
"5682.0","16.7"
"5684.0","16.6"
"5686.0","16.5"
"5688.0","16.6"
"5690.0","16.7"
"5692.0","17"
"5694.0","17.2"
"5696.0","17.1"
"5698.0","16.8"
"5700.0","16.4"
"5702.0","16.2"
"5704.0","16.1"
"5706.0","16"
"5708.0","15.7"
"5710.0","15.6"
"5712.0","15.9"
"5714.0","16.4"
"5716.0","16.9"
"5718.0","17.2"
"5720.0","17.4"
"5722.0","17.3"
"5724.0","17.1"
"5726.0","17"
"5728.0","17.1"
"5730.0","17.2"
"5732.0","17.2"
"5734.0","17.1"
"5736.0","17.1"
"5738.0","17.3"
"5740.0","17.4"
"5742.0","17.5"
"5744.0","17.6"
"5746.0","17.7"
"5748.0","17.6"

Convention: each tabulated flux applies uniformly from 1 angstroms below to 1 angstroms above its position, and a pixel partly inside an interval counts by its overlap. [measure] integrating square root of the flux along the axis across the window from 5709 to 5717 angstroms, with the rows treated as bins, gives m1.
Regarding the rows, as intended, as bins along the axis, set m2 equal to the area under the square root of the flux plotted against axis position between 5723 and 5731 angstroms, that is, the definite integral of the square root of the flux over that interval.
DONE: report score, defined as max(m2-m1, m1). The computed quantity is 32.2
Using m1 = 32.2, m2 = 33.08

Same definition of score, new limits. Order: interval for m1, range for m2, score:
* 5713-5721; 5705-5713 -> 33.0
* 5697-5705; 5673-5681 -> 32.4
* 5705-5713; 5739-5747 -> 31.8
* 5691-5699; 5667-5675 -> 33.0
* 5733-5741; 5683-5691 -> 33.2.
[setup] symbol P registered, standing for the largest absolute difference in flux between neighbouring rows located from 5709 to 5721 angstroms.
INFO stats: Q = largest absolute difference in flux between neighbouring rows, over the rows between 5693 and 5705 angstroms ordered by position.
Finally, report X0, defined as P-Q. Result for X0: 0.10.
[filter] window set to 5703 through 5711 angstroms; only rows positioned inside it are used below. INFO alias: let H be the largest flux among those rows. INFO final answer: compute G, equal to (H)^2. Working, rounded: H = 16.1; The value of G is 259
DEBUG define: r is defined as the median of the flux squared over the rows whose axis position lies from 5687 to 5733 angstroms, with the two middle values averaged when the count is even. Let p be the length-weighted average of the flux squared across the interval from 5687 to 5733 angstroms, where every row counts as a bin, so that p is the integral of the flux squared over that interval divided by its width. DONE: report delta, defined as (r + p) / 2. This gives 282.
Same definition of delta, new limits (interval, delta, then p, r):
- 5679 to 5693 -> 279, 279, 279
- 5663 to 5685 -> 282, 281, 282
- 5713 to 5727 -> 291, 291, 292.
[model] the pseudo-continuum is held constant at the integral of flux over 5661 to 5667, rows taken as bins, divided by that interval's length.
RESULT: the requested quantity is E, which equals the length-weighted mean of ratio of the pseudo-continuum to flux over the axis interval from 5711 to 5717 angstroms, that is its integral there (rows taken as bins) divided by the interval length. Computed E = 0.99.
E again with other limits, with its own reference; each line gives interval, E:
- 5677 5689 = 0.97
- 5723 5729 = 0.95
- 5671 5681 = 0.95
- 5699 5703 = 0.99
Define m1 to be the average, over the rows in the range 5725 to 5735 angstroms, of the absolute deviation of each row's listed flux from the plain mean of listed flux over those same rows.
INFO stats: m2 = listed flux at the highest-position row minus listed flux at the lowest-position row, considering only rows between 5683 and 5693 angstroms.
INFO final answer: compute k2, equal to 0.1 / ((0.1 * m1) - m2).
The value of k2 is -0.3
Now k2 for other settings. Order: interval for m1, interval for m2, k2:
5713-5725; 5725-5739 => -0.4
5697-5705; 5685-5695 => -0.1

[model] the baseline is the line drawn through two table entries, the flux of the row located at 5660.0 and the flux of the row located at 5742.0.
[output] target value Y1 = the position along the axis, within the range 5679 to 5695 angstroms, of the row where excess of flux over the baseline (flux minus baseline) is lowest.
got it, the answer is 5686.0 angstroms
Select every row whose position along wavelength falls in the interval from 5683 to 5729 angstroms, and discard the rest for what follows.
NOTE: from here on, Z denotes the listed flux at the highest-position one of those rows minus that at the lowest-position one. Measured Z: 0.5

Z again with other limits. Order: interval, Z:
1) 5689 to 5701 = -0.3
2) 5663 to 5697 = 0.9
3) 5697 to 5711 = -1.2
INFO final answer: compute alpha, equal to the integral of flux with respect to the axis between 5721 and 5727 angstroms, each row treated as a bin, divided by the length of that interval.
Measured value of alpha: 17.1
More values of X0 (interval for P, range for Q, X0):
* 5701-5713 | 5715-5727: 0.00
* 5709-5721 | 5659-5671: 0.10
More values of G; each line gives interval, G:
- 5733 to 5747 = 313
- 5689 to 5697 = 296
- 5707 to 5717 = 286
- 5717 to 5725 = 303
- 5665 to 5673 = 289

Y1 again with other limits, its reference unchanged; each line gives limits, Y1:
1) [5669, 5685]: 5684.0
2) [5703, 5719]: 5710.0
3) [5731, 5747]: 5736.0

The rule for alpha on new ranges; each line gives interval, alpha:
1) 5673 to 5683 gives 16.9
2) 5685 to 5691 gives 16.6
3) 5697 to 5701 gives 16.6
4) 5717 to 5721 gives 17.3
